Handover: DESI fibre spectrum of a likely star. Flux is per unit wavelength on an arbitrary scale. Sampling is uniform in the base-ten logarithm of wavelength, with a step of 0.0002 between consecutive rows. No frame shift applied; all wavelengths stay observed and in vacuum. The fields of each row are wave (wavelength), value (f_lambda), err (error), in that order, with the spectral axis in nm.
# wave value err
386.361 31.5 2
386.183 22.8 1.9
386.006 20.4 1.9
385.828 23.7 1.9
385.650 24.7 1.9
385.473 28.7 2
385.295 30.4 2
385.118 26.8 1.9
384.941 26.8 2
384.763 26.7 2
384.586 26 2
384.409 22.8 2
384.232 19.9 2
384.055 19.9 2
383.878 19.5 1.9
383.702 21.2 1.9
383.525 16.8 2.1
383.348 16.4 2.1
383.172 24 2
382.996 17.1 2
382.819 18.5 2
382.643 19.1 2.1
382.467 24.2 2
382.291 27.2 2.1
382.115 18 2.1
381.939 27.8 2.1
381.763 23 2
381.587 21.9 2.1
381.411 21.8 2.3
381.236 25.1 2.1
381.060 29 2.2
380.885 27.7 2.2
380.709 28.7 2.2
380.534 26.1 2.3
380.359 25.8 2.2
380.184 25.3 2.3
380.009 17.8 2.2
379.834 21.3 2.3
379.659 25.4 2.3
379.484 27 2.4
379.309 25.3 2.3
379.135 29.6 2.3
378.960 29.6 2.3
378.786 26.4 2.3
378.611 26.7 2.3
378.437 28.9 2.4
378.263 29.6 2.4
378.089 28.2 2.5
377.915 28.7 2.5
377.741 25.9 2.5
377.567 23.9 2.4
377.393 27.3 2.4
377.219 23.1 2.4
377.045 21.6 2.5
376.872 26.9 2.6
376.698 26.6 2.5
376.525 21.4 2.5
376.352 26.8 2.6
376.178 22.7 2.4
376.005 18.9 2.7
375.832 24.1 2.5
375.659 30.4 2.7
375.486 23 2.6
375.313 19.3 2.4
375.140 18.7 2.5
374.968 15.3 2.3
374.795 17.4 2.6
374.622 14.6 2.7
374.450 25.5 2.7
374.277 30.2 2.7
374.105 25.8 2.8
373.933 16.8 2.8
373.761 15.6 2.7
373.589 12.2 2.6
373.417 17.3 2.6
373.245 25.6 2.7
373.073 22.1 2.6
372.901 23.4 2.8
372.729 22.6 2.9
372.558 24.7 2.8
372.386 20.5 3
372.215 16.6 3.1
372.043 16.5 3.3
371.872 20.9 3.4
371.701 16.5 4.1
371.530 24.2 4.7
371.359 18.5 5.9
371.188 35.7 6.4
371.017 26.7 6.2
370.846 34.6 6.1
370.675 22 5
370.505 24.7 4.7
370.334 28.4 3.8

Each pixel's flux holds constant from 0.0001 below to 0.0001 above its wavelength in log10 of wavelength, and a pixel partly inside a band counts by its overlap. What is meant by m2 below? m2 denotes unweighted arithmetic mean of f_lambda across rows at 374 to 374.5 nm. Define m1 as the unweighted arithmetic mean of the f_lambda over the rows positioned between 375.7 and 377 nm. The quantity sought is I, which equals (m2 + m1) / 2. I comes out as 26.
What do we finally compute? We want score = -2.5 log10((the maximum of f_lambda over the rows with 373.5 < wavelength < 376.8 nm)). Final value -3.71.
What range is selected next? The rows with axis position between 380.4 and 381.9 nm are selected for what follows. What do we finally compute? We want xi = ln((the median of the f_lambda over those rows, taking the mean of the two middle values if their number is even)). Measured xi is 3.24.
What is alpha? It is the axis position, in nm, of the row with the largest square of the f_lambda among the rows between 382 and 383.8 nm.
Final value 382.291 nm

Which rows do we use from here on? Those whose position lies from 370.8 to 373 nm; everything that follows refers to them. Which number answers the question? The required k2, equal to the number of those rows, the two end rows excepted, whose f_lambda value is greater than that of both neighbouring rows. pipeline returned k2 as 4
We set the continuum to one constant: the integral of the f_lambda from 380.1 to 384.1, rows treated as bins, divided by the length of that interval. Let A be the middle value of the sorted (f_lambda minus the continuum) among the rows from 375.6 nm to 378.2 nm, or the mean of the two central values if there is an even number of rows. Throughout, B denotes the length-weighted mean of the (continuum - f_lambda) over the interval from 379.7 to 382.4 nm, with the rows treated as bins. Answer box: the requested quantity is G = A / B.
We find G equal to -1.9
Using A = 3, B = -2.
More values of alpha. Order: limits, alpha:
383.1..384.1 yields 383.172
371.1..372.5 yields 371.188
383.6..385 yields 384.941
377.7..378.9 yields 378.263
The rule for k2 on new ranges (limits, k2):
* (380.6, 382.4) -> 2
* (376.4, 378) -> 2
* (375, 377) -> 2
